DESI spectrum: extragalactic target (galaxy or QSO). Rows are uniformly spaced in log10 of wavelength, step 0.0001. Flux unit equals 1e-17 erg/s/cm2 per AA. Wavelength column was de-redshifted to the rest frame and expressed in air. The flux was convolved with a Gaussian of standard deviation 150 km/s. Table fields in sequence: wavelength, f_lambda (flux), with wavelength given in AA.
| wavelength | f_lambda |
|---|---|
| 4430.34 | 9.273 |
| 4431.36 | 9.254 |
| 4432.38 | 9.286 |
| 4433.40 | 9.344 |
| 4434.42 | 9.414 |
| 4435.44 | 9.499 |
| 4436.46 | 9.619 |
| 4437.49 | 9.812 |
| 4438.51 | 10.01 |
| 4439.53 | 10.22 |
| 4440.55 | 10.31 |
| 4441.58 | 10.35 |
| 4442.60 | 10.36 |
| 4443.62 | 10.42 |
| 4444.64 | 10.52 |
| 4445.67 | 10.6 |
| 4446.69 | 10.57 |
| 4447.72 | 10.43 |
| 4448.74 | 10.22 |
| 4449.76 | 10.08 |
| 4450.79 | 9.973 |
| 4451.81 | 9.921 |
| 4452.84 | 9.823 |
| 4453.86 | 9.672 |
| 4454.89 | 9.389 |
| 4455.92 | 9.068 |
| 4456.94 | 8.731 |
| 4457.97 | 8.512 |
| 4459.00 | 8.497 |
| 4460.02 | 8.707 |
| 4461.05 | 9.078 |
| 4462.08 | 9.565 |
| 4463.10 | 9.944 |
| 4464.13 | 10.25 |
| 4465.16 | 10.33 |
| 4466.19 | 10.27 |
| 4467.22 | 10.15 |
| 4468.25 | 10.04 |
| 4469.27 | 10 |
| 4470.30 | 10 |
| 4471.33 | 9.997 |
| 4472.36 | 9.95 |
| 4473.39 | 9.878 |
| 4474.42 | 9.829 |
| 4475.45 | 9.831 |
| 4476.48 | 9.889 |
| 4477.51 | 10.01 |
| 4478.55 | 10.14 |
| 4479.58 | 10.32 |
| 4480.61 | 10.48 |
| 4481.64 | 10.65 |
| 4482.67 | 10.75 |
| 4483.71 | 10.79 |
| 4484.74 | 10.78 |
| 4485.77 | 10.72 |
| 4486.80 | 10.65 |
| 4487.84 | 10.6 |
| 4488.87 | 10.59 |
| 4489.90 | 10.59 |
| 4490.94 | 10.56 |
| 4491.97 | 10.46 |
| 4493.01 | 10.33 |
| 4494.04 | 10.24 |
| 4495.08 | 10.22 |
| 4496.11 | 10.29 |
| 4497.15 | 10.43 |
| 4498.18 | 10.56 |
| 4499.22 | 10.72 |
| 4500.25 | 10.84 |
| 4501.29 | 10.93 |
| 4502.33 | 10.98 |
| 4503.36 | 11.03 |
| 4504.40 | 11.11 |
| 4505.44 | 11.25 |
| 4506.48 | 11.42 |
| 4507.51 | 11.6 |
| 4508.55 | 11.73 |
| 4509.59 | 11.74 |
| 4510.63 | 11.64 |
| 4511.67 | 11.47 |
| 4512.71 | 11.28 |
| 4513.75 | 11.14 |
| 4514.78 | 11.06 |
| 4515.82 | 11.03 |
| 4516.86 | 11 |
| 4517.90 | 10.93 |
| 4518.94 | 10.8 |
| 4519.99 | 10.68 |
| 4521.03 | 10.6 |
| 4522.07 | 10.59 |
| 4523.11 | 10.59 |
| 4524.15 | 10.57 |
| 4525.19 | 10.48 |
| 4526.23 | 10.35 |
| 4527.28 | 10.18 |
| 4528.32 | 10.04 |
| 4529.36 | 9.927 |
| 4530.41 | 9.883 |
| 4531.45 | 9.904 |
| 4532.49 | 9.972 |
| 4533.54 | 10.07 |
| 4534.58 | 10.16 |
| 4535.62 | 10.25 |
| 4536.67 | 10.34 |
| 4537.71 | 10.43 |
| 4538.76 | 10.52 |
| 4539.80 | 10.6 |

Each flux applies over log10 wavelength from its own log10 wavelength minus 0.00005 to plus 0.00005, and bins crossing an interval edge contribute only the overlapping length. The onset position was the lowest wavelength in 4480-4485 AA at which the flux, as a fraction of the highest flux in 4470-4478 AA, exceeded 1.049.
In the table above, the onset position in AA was 4481.64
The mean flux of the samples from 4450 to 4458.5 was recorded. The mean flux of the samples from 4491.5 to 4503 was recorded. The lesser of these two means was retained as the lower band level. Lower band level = 9.4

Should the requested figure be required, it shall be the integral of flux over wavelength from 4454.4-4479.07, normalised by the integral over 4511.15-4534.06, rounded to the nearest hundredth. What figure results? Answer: 0.99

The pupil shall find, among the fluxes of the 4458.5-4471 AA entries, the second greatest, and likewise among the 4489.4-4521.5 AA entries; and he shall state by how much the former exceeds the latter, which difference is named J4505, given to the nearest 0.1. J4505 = -1.5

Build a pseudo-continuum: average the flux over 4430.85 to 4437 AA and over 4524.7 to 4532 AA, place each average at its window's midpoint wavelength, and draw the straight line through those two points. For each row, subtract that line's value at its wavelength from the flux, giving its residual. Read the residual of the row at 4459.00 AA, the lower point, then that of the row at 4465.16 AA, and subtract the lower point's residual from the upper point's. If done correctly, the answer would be 1.8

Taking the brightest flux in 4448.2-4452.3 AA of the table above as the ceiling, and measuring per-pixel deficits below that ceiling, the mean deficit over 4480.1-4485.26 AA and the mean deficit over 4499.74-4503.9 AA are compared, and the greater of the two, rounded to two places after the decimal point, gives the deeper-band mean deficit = -0.47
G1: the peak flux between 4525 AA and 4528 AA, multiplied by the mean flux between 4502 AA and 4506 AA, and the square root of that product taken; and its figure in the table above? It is 10.8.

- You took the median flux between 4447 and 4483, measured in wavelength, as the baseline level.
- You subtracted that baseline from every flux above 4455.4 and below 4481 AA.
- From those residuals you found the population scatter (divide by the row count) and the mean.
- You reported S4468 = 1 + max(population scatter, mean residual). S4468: 1.59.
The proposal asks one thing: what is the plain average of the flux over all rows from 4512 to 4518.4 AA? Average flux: 11.1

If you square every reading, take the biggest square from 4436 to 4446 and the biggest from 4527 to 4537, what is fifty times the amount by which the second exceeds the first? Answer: -272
